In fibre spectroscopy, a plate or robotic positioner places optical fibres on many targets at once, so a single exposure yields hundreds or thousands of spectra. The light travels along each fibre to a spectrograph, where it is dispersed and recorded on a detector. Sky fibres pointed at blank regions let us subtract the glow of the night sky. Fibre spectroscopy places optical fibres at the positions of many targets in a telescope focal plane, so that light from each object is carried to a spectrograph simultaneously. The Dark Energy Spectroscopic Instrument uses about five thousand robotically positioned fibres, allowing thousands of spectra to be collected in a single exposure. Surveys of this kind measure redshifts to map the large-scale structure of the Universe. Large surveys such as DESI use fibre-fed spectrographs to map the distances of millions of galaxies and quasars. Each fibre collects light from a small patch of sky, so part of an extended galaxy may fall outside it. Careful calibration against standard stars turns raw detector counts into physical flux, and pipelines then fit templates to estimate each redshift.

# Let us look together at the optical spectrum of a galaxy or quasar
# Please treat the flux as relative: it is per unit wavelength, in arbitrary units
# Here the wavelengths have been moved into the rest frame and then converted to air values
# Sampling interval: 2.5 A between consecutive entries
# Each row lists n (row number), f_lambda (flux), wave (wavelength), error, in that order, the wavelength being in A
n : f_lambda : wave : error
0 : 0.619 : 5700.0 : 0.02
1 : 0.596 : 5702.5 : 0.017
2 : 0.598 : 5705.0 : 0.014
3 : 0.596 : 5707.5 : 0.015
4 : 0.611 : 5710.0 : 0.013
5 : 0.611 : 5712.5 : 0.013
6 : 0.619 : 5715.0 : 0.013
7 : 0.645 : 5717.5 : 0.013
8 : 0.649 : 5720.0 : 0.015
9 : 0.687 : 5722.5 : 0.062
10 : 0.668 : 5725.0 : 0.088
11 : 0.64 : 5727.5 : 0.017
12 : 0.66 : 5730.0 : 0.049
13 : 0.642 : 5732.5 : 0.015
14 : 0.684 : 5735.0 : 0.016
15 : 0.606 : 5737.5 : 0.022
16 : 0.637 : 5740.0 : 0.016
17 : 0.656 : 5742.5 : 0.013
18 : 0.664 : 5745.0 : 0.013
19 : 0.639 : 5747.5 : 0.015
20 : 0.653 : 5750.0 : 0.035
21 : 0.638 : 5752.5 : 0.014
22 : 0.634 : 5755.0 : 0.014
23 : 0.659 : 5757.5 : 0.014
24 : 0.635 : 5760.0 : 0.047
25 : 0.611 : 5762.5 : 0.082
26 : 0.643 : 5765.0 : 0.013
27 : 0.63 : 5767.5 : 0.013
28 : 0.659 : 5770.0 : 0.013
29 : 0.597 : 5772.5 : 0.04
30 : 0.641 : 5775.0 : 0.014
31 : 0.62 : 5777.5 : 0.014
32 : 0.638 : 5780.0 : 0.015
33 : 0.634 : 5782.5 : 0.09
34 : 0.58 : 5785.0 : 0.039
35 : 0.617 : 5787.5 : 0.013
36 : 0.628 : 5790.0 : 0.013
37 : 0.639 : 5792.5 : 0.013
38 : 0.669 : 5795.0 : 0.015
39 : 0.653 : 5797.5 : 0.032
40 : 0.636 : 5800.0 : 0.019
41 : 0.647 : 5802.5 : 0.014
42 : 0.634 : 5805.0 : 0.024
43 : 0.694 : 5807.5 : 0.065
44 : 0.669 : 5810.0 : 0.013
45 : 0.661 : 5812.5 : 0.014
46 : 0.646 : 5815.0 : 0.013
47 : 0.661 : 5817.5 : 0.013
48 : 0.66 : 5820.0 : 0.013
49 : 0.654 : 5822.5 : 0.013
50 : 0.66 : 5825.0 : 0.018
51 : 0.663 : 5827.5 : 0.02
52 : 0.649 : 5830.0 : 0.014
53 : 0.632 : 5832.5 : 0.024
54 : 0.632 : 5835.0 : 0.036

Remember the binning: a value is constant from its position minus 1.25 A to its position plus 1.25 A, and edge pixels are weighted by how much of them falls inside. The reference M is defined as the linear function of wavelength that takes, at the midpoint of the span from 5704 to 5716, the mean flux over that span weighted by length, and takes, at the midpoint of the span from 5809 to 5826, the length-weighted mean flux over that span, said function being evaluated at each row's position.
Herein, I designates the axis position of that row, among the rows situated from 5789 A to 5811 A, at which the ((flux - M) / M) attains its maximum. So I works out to 5807.5 A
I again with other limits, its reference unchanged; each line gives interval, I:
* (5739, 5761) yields 5745.0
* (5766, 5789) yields 5770.0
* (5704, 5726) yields 5722.5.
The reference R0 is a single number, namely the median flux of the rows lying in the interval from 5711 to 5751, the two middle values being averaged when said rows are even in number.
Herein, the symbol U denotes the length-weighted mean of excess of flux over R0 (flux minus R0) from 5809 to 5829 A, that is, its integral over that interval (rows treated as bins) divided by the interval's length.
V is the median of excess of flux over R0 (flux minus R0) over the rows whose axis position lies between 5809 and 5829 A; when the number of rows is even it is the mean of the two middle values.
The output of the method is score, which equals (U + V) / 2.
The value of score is 0.013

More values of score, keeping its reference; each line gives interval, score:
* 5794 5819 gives 0.010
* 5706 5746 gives -0.004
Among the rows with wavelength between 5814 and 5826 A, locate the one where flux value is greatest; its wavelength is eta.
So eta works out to 5817.5 A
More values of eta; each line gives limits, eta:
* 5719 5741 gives 5722.5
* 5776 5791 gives 5780.0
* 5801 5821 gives 5807.5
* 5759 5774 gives 5770.0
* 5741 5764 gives 5745.0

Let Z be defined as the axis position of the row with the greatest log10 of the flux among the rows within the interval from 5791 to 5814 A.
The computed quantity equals 5807.5 A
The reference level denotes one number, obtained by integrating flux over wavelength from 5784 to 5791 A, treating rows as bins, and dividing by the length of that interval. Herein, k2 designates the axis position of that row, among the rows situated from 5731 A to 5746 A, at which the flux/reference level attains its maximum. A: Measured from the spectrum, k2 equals 5735.0 A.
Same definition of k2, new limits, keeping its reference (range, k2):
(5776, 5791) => 5780.0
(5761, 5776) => 5770.0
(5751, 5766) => 5757.5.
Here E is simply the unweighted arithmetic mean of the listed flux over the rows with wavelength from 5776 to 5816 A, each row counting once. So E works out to 0.642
